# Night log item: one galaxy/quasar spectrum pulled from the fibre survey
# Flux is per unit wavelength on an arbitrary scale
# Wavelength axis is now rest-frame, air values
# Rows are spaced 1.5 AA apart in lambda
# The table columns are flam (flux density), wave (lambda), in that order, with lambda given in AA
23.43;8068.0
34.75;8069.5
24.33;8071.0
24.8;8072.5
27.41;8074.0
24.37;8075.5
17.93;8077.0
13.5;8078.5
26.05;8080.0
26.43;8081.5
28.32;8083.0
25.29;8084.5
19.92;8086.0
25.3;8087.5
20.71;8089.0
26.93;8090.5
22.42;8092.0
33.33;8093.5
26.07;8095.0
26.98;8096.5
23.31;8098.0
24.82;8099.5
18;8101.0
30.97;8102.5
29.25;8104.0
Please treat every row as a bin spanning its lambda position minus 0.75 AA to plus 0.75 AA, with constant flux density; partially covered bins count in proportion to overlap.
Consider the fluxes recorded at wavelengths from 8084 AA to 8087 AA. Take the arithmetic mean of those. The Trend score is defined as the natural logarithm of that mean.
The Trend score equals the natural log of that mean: 3.12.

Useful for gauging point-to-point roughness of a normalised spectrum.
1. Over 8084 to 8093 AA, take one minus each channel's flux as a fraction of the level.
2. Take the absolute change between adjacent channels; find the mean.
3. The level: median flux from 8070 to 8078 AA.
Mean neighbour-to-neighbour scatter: 0.214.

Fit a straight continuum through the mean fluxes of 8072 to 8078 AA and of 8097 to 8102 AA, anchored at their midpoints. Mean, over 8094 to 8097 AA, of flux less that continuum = 4.2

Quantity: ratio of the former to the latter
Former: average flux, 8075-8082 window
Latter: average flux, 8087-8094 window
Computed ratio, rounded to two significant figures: 0.84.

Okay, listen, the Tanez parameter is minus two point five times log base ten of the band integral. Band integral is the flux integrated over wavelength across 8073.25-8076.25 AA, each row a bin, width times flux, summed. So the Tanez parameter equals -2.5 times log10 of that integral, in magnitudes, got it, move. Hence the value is -4.73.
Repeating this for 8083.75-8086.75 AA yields -4.58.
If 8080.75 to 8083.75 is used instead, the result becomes -4.79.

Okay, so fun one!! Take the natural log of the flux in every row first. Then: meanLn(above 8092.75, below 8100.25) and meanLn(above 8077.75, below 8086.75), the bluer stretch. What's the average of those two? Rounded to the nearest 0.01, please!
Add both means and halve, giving 3.20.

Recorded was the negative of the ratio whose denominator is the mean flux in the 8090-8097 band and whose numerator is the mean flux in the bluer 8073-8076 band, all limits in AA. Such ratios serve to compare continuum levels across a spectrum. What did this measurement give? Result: -0.95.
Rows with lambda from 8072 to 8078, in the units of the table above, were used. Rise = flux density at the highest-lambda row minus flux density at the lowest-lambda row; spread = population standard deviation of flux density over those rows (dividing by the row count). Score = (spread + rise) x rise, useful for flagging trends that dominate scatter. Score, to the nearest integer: 23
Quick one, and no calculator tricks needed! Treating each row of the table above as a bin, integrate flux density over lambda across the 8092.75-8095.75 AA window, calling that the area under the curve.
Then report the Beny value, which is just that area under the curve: 89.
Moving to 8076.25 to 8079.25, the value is 47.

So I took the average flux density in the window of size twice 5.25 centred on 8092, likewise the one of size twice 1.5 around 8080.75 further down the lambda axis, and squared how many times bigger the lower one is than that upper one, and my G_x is 1.0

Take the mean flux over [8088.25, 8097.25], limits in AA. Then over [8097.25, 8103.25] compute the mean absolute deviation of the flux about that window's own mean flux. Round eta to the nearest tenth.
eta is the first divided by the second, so 7.2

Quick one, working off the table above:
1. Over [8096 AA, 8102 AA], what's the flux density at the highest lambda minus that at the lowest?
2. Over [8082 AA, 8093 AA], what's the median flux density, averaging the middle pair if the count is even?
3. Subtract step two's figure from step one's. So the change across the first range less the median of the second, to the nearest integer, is -34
